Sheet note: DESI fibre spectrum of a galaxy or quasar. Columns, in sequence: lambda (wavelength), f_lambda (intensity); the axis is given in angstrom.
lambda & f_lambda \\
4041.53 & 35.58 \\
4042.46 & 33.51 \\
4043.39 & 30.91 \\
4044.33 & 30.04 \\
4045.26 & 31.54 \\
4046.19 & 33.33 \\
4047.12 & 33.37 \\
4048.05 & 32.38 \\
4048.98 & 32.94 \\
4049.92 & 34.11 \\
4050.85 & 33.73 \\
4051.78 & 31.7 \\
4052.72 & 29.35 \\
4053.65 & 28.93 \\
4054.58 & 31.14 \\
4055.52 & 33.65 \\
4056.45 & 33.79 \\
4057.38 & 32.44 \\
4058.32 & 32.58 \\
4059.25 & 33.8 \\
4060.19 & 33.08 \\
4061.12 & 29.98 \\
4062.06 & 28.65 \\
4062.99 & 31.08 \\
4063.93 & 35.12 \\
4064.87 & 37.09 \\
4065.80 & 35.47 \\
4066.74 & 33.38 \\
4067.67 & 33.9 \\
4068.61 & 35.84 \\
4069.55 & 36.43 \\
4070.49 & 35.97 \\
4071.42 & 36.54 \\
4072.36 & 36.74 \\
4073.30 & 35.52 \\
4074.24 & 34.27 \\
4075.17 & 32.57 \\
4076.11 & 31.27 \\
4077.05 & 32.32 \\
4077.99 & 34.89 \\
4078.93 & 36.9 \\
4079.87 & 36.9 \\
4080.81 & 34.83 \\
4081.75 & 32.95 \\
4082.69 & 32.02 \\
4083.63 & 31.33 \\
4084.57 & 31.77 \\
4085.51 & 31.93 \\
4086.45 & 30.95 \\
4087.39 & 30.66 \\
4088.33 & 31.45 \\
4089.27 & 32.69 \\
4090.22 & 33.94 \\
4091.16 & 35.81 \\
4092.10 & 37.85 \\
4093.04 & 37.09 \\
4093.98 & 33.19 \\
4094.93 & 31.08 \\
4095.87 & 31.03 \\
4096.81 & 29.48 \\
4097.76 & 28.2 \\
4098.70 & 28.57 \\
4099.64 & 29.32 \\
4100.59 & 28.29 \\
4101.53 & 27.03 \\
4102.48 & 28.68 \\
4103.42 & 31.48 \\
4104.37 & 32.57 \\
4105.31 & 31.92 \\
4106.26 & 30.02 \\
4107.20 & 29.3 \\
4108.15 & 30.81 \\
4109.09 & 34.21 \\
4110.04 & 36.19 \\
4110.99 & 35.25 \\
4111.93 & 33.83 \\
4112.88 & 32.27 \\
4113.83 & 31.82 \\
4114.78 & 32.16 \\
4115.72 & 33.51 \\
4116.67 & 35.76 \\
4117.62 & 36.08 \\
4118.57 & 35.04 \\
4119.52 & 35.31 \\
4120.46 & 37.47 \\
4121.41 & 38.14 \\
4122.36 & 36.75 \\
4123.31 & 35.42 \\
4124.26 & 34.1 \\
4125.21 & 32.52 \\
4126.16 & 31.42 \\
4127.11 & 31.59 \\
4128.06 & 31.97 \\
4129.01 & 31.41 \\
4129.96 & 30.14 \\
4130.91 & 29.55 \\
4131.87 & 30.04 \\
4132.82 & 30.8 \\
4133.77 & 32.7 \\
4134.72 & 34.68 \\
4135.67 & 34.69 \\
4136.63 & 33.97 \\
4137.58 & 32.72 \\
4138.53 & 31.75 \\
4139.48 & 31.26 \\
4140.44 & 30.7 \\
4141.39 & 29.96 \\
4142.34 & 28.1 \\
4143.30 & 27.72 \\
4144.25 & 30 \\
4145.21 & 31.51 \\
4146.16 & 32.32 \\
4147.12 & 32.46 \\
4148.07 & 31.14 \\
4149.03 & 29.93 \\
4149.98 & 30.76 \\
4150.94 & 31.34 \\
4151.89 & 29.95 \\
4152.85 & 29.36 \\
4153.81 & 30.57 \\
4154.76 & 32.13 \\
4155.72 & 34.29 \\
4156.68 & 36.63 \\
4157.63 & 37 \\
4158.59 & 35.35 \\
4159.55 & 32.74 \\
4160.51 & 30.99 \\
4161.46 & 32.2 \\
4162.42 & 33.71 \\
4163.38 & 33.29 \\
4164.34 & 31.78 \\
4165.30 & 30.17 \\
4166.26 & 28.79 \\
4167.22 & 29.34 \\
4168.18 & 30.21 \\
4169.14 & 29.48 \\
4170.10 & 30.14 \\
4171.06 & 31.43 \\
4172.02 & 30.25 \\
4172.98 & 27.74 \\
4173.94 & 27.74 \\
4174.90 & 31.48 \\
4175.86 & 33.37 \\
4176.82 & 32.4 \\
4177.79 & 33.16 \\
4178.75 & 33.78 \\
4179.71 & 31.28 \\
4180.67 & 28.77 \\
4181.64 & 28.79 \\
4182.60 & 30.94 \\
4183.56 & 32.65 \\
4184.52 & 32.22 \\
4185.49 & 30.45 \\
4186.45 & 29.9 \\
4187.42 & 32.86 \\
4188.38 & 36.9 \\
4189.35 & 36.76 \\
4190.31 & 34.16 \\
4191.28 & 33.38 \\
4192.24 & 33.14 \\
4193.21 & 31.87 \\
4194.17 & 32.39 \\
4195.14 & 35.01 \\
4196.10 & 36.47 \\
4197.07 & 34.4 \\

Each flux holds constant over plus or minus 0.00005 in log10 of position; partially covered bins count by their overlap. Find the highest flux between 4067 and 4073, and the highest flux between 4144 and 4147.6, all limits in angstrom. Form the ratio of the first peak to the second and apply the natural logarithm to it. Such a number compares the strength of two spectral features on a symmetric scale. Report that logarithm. 0.12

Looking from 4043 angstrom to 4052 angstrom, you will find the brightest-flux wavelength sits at 4049.92 angstrom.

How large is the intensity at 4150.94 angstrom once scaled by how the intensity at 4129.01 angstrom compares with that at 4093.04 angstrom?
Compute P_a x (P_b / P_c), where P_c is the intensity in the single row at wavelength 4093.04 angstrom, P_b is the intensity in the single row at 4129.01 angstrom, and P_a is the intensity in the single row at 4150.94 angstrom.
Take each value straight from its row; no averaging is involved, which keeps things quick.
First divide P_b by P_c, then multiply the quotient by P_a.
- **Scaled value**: 27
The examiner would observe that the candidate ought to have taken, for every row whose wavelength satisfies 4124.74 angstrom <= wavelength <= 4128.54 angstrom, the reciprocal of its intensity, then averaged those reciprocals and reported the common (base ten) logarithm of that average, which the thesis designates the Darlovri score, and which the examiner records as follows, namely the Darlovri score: -1.50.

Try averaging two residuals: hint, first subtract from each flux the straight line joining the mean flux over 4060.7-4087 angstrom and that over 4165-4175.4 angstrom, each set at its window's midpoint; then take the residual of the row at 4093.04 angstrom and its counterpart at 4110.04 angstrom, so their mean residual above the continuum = 4.01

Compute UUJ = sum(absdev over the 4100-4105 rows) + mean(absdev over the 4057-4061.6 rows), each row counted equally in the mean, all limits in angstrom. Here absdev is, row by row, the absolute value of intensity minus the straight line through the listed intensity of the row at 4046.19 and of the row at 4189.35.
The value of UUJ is 27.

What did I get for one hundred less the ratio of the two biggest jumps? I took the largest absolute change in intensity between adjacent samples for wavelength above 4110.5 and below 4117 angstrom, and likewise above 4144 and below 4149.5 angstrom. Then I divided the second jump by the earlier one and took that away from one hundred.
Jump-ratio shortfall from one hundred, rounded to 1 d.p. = 99.3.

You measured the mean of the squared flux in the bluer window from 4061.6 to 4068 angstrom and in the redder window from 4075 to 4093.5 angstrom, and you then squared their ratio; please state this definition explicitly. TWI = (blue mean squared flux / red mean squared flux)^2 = 1.0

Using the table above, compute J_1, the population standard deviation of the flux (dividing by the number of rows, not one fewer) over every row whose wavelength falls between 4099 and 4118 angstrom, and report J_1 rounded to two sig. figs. 2.6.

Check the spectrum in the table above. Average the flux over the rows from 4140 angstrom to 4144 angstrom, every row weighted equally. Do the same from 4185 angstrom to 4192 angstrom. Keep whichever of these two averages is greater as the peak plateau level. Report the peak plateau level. 33.5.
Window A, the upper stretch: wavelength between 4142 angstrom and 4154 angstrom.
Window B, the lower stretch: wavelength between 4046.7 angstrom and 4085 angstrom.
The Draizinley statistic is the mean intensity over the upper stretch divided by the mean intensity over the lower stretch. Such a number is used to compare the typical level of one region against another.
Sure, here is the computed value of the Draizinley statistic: 0.91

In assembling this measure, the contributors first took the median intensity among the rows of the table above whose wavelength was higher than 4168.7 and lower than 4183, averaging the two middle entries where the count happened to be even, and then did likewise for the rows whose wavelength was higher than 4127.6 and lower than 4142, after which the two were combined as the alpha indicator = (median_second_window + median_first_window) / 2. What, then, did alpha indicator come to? 31.2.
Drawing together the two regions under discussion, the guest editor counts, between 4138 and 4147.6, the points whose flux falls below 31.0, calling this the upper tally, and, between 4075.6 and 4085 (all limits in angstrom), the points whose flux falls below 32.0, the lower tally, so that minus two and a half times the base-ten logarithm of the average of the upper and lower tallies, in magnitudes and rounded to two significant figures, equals -1.5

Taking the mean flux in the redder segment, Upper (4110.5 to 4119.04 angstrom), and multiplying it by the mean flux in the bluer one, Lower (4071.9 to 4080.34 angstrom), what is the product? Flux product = 1175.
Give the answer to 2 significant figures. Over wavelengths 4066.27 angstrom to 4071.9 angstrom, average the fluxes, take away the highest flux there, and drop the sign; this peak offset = 1.2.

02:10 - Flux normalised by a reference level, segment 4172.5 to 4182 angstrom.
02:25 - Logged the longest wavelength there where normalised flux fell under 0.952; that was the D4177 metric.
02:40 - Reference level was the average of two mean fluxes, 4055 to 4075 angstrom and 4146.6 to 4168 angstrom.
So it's 4181.64 angstrom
